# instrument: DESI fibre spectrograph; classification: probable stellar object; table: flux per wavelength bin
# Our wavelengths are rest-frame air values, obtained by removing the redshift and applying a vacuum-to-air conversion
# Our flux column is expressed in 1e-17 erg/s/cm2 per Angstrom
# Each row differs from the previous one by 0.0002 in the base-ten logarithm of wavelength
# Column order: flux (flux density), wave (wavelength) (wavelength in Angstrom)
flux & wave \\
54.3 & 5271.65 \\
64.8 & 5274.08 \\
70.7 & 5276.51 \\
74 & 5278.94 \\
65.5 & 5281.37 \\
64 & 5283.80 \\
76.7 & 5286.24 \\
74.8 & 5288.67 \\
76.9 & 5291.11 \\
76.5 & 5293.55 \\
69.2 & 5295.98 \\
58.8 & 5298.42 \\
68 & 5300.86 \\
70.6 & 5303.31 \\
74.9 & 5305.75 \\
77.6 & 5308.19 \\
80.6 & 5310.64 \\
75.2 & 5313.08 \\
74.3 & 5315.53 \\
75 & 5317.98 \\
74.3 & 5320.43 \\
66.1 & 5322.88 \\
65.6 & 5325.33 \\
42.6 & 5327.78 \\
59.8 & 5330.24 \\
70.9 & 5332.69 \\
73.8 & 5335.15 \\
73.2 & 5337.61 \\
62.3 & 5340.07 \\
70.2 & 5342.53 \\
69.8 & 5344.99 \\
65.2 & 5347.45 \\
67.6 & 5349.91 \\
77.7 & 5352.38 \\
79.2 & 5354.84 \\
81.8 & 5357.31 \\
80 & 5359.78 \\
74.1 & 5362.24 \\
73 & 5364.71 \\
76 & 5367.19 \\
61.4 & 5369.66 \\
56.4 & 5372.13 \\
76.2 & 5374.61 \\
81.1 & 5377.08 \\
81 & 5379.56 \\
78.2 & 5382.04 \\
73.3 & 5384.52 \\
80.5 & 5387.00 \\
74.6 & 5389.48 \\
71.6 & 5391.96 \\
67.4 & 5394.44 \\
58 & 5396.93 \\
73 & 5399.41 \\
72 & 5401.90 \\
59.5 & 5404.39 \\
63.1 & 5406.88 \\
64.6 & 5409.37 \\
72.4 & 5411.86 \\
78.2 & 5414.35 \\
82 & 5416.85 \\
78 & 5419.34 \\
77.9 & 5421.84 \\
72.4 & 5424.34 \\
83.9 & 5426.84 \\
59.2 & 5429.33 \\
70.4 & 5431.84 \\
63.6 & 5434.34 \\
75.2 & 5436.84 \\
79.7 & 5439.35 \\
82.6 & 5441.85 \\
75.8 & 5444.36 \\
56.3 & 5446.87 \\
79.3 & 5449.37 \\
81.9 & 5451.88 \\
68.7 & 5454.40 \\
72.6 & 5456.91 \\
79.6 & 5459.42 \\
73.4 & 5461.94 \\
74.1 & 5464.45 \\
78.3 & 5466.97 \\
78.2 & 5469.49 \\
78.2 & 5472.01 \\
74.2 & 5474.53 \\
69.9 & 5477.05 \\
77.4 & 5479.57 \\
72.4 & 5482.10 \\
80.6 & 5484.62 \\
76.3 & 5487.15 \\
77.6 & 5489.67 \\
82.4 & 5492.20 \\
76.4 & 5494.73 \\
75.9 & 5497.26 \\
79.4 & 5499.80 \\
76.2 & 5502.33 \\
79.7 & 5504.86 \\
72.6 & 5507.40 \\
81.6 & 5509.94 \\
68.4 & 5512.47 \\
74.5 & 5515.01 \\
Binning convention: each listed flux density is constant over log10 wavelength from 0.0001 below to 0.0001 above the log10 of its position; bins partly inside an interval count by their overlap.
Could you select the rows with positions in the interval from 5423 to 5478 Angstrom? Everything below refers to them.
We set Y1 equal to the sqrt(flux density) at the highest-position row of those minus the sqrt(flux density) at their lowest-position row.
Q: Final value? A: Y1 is -0.1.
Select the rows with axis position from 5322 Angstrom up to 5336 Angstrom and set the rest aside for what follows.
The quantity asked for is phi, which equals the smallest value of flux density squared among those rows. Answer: 1815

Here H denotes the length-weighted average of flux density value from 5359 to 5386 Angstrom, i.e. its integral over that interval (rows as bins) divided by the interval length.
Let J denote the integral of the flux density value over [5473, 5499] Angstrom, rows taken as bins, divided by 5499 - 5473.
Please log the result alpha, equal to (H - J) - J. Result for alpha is -79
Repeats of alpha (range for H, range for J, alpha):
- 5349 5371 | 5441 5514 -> -77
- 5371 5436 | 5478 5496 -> -83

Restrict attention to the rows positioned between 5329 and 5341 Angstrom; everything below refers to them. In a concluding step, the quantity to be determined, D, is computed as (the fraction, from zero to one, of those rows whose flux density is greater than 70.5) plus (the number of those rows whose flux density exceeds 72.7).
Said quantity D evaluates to 2.6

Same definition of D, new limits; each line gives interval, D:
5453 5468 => 4.8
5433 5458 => 6.7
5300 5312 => 3.8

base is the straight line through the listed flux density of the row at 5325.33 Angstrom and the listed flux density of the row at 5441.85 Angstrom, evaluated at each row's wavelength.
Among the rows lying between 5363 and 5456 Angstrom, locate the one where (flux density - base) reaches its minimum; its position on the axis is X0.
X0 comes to 5446.87 Angstrom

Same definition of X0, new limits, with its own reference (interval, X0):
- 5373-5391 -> 5384.52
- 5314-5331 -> 5327.78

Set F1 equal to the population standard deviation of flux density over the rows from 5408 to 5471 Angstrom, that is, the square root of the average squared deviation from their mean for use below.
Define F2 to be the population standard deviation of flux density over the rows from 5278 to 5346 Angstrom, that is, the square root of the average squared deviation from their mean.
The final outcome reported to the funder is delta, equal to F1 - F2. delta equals -1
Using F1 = 7.1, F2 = 7.6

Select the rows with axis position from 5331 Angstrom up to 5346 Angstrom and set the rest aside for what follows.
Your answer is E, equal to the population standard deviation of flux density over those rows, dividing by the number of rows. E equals 3.8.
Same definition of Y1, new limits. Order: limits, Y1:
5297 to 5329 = -1.1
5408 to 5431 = -0.3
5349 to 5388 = 0.8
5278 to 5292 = 0.2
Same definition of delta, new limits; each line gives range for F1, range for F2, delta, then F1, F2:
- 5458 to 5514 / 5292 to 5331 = -6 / 3.6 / 9.1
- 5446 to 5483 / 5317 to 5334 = -4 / 6.0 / 10.4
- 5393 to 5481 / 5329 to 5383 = 0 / 7.4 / 7.3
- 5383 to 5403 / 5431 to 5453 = -2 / 6.1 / 8.4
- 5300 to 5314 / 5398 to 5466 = -3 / 4.2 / 7.5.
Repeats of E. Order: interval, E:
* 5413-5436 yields 7.8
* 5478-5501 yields 2.8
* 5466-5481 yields 3.1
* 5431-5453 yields 8.4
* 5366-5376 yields 8.8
